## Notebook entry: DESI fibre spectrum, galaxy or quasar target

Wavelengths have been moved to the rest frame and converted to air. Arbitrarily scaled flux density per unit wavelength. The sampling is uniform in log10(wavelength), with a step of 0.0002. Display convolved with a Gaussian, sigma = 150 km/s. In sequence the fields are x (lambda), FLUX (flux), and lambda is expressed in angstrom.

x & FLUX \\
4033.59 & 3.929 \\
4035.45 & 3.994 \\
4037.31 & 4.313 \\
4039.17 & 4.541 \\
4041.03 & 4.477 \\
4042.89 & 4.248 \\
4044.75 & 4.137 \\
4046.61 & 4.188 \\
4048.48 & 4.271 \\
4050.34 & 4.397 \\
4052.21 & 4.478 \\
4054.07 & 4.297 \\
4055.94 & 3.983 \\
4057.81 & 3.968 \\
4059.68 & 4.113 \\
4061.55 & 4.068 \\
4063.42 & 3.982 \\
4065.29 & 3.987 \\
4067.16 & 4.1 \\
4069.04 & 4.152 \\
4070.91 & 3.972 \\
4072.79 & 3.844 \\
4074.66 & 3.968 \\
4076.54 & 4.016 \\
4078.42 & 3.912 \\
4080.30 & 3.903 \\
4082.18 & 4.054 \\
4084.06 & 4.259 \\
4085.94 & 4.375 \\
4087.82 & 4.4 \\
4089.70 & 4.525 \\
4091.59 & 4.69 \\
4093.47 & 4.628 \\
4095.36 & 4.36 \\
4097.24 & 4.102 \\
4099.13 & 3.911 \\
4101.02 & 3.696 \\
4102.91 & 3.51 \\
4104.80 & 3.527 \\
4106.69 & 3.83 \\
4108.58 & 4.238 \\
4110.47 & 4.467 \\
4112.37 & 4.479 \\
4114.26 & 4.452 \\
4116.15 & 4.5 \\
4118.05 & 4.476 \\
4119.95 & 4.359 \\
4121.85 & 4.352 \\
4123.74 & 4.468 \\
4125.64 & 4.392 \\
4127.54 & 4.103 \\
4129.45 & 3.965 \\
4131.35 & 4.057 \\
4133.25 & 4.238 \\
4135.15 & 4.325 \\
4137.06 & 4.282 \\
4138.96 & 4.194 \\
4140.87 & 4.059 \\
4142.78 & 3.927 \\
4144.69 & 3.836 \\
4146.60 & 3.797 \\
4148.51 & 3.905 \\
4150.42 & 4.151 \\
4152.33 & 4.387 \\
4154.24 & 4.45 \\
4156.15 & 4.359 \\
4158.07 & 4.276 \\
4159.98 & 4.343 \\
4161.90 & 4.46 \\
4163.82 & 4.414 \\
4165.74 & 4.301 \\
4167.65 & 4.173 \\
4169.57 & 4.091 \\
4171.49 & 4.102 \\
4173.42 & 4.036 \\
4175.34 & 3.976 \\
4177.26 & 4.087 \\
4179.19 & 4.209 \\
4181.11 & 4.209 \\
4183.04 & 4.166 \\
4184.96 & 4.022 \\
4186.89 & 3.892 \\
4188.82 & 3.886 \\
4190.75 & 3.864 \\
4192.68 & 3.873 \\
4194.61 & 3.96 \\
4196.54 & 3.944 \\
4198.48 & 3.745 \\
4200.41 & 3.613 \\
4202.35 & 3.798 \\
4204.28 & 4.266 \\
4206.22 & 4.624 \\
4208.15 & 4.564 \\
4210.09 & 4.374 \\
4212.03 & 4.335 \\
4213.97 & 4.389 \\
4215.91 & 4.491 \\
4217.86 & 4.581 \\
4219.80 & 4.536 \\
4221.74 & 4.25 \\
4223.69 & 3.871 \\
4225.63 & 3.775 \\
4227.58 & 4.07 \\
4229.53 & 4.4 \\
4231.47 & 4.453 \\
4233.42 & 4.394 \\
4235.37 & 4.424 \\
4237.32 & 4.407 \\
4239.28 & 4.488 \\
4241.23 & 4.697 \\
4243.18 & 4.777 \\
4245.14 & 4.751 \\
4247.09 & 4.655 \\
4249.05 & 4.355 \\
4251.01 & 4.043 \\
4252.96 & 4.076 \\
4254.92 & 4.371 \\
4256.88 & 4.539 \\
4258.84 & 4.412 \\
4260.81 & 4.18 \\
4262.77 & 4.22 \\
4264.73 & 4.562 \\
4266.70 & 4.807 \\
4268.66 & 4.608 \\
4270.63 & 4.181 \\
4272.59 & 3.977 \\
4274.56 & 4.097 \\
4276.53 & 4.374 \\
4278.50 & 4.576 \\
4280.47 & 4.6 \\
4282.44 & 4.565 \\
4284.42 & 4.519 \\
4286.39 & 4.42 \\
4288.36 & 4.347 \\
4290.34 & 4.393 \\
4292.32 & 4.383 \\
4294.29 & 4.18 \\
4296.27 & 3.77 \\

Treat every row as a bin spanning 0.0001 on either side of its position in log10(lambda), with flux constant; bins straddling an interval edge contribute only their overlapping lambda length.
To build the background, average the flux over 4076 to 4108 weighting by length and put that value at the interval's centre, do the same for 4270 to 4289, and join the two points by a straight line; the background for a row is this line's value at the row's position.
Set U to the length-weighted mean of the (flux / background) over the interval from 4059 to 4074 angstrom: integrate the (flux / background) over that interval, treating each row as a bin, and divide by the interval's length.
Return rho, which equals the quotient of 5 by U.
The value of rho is 5.05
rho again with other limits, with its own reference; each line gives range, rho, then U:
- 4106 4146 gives 4.90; 1.02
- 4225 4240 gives 4.99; 1.00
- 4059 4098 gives 4.90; 1.02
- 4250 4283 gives 4.99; 1.00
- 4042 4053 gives 4.71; 1.06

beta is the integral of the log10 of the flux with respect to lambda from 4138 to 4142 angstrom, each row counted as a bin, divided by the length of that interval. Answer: 0.615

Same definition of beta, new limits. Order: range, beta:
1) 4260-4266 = 0.638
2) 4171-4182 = 0.613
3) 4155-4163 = 0.639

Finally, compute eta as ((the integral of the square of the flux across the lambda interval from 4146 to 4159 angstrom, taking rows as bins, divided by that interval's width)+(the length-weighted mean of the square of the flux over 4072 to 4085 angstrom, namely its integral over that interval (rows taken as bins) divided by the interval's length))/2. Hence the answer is 16.8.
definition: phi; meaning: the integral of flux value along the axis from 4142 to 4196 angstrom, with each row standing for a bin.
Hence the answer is 222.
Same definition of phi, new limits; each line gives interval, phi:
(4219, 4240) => 90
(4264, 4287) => 102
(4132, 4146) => 58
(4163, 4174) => 46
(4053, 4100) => 195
